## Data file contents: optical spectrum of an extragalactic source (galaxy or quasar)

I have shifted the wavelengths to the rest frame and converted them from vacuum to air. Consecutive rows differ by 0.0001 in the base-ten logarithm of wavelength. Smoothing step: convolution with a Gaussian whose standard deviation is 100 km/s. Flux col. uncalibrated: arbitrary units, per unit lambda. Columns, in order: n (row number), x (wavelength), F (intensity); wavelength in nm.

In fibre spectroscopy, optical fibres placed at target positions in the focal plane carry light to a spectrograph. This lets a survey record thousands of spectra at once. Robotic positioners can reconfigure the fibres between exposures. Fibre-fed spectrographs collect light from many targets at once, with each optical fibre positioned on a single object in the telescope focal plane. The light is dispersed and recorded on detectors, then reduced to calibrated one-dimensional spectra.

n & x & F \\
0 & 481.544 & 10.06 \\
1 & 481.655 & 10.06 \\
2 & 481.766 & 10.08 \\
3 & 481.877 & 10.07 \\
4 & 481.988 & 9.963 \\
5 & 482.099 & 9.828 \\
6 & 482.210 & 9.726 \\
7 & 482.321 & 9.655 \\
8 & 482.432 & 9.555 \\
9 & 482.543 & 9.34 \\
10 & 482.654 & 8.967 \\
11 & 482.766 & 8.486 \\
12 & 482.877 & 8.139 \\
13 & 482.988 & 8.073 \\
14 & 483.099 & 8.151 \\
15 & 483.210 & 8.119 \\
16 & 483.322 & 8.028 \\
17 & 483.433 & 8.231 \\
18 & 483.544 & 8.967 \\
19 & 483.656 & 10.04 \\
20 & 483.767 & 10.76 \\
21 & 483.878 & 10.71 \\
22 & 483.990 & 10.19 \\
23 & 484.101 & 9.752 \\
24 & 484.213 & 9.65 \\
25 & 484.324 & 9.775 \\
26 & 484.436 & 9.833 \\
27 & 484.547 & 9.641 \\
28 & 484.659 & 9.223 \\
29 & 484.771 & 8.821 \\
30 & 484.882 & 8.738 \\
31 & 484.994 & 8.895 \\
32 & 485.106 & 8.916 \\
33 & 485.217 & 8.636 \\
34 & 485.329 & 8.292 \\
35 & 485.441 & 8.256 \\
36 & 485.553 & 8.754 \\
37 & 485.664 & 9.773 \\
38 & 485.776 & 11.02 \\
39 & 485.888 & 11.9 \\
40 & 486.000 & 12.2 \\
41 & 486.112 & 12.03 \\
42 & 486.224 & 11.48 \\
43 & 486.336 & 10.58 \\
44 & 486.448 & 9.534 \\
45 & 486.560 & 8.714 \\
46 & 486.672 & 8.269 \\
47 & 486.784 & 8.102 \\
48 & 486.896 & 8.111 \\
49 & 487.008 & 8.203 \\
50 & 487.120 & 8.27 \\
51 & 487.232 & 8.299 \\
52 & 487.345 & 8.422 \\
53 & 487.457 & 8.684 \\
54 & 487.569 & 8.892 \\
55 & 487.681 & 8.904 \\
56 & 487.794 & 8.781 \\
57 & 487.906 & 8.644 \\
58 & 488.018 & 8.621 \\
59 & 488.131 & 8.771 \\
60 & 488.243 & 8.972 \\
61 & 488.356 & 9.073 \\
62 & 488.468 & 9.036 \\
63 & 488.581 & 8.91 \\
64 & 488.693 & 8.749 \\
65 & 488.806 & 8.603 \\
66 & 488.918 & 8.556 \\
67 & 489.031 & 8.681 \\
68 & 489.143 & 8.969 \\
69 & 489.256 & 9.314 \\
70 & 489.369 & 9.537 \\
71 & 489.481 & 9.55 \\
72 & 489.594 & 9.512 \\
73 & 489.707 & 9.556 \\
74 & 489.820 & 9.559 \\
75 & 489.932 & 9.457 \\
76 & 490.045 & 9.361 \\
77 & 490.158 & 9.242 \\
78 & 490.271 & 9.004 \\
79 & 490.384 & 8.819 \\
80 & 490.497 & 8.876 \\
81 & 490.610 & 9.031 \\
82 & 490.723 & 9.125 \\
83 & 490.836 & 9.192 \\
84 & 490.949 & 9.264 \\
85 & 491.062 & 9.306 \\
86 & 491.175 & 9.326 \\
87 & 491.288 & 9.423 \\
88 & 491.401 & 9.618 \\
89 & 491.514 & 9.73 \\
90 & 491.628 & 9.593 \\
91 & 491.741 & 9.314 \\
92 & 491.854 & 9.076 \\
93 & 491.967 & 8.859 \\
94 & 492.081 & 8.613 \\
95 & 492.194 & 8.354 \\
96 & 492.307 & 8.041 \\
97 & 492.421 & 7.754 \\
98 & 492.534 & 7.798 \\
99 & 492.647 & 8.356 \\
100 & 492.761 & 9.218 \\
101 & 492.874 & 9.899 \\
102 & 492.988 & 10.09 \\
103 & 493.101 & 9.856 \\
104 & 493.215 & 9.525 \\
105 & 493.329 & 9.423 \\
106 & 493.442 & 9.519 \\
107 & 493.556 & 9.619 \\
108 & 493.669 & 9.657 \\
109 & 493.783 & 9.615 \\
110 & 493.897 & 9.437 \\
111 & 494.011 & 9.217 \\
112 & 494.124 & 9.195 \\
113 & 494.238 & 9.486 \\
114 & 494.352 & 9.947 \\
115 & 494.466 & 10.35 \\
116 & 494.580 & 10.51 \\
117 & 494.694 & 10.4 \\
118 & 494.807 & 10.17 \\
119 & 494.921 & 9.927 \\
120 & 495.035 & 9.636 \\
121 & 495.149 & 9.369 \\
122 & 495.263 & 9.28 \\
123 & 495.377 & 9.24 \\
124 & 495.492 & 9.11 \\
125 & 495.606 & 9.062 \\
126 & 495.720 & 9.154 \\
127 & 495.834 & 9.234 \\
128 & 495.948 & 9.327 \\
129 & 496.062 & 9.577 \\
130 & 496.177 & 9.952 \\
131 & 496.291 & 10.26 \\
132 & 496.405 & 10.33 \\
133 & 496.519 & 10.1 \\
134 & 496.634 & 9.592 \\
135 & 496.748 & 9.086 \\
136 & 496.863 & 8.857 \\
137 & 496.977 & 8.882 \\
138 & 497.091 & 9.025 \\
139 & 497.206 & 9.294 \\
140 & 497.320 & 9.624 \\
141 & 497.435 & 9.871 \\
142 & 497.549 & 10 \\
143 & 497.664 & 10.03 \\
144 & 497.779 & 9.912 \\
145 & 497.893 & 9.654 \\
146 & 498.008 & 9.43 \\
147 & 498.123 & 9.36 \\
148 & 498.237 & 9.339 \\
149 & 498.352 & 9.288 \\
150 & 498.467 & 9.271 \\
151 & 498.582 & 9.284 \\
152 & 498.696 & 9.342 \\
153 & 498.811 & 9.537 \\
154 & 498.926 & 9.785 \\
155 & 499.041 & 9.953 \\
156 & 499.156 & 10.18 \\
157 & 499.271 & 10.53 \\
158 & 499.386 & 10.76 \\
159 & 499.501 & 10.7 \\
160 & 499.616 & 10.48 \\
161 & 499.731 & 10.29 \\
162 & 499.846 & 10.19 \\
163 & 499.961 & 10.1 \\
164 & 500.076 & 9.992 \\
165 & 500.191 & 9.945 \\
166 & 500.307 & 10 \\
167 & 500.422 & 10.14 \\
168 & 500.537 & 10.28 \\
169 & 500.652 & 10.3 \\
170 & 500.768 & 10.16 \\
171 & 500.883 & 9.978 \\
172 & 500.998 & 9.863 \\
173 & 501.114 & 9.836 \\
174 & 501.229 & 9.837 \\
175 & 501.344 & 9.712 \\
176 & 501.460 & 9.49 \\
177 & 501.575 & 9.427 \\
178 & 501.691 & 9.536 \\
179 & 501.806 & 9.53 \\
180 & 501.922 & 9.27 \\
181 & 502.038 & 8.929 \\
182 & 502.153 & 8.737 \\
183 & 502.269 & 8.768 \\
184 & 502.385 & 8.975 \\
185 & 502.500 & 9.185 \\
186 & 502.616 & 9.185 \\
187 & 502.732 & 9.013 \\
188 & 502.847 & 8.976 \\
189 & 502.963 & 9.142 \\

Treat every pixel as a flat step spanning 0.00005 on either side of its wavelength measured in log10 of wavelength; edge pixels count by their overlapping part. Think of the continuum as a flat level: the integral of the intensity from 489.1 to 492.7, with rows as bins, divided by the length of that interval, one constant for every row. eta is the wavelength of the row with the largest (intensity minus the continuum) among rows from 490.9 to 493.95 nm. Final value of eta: 492.988 nm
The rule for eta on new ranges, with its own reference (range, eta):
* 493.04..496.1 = 494.580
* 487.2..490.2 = 489.820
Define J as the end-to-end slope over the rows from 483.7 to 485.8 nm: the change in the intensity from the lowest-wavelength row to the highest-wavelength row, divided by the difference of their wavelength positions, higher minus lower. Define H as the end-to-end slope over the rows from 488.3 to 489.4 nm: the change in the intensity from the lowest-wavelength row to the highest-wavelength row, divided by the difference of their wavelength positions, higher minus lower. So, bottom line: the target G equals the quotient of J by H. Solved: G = 0.3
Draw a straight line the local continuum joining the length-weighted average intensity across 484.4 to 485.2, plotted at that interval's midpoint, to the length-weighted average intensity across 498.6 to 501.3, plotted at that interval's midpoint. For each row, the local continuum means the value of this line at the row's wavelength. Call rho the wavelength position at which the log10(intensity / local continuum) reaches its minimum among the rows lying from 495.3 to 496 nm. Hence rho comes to 495.606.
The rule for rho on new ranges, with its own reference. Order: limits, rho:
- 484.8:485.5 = 485.441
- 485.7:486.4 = 486.336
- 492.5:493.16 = 492.534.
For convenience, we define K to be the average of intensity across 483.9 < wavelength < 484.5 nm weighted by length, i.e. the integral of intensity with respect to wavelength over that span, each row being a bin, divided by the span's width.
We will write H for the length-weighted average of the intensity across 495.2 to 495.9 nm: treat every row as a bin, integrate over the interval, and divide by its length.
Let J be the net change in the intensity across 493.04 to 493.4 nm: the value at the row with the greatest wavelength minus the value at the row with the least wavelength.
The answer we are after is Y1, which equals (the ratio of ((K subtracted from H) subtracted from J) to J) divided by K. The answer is -0.06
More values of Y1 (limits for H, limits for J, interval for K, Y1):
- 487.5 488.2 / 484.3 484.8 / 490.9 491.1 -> 0.05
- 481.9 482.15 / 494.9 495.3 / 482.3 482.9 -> 0.26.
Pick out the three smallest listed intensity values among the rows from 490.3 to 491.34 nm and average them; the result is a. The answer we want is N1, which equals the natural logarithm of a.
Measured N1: 2.19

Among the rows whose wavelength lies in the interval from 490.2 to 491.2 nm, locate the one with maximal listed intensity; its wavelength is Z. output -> 491.175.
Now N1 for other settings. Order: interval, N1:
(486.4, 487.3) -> 2.10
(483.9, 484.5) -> 2.27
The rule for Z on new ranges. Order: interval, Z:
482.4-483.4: 482.432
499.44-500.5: 499.501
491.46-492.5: 491.514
